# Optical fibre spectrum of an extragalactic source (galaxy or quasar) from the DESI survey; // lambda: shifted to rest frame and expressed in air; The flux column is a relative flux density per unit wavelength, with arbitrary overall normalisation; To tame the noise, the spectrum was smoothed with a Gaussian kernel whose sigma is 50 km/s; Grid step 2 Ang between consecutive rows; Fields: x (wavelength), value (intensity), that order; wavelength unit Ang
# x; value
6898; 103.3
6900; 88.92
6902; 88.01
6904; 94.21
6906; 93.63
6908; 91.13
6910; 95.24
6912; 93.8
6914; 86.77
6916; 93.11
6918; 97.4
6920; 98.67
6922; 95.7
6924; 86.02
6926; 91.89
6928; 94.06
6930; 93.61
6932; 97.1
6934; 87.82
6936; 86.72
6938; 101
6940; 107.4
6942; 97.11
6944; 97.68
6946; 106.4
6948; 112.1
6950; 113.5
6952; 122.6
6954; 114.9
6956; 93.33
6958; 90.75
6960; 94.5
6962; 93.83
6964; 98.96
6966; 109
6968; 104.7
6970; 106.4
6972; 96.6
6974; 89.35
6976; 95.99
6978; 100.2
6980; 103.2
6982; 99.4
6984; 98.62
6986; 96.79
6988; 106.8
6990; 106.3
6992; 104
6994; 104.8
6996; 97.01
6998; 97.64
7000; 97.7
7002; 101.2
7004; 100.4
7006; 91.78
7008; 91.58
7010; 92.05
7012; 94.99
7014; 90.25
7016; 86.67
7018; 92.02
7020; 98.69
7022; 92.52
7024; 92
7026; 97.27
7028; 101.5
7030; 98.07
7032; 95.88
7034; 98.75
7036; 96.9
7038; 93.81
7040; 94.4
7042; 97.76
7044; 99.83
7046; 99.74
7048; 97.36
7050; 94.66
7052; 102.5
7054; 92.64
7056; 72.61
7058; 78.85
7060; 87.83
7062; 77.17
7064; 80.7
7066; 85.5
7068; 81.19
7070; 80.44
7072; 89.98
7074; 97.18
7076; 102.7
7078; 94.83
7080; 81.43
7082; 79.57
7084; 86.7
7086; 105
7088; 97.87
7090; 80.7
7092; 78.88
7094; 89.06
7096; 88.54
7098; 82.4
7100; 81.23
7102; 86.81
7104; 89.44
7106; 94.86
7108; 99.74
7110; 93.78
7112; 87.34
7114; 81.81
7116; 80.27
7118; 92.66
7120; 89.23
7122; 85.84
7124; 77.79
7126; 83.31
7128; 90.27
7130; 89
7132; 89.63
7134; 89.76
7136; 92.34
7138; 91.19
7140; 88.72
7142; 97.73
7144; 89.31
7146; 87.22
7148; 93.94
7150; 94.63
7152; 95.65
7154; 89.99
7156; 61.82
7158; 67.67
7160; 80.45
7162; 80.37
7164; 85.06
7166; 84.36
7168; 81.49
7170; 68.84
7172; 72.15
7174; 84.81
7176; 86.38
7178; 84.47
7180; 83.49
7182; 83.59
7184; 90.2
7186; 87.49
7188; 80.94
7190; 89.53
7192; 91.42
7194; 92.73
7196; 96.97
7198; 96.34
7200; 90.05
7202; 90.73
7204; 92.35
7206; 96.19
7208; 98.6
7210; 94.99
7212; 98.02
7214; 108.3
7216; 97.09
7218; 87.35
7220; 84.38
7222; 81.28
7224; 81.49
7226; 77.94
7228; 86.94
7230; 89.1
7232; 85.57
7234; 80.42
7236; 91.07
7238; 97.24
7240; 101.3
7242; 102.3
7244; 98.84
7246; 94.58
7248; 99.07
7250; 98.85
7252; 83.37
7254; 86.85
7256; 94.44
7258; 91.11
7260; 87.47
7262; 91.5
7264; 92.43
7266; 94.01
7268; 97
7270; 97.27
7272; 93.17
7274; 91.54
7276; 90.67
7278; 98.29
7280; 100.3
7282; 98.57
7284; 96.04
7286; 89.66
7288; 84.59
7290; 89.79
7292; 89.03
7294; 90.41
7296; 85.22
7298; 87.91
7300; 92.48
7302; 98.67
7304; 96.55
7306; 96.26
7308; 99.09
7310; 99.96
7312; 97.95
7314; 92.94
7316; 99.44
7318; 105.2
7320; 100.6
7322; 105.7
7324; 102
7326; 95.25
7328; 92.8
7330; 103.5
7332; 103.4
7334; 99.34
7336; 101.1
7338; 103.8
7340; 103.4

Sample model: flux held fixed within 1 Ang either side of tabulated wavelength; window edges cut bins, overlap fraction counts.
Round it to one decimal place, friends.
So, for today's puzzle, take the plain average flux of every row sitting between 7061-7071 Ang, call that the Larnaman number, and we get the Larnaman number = 81.0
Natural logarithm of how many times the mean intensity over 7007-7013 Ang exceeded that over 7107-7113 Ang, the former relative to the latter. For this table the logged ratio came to -0.01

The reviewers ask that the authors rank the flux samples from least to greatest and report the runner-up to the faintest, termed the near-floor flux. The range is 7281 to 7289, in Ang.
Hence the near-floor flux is 89.66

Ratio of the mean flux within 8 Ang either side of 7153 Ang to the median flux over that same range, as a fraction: 0.95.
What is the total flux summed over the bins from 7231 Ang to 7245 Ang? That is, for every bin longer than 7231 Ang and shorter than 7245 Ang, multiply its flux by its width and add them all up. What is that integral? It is 1313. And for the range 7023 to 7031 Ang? 778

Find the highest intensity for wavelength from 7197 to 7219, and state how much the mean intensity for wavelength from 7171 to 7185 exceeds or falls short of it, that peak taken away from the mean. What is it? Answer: -25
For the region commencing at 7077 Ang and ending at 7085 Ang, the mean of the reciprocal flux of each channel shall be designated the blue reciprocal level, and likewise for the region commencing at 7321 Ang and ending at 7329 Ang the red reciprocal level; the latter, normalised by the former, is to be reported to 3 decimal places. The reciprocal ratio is 0.864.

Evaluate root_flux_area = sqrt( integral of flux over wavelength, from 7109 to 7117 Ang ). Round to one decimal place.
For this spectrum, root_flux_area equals 26.2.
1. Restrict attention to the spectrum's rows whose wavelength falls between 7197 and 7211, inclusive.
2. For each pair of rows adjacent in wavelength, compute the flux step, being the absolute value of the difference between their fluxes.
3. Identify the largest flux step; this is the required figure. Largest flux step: 6.3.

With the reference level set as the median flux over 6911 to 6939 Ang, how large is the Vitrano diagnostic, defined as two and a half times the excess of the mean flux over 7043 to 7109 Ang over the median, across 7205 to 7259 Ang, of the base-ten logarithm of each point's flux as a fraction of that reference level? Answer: 223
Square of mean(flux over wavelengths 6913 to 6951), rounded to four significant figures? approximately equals 9420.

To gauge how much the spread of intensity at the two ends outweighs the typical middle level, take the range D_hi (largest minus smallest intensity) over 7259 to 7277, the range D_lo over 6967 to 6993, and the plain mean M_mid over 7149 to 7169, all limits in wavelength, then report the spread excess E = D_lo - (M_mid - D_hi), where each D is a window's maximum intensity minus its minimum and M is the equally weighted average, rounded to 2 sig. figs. -55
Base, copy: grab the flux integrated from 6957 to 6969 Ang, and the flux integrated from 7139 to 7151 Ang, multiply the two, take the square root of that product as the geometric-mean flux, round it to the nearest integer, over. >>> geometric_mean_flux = 1143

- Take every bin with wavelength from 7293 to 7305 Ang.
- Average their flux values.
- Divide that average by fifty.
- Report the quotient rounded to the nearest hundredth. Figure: 1.84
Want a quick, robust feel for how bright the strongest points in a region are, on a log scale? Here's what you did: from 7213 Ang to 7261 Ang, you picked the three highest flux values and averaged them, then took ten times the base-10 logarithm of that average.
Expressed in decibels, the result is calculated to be 20.17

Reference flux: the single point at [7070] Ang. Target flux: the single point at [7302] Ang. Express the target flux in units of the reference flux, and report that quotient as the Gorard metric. 1.23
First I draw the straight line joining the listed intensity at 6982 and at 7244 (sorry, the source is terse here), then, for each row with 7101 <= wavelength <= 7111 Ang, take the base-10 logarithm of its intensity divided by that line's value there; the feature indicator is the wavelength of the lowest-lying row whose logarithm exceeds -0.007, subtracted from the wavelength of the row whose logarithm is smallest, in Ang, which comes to -6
